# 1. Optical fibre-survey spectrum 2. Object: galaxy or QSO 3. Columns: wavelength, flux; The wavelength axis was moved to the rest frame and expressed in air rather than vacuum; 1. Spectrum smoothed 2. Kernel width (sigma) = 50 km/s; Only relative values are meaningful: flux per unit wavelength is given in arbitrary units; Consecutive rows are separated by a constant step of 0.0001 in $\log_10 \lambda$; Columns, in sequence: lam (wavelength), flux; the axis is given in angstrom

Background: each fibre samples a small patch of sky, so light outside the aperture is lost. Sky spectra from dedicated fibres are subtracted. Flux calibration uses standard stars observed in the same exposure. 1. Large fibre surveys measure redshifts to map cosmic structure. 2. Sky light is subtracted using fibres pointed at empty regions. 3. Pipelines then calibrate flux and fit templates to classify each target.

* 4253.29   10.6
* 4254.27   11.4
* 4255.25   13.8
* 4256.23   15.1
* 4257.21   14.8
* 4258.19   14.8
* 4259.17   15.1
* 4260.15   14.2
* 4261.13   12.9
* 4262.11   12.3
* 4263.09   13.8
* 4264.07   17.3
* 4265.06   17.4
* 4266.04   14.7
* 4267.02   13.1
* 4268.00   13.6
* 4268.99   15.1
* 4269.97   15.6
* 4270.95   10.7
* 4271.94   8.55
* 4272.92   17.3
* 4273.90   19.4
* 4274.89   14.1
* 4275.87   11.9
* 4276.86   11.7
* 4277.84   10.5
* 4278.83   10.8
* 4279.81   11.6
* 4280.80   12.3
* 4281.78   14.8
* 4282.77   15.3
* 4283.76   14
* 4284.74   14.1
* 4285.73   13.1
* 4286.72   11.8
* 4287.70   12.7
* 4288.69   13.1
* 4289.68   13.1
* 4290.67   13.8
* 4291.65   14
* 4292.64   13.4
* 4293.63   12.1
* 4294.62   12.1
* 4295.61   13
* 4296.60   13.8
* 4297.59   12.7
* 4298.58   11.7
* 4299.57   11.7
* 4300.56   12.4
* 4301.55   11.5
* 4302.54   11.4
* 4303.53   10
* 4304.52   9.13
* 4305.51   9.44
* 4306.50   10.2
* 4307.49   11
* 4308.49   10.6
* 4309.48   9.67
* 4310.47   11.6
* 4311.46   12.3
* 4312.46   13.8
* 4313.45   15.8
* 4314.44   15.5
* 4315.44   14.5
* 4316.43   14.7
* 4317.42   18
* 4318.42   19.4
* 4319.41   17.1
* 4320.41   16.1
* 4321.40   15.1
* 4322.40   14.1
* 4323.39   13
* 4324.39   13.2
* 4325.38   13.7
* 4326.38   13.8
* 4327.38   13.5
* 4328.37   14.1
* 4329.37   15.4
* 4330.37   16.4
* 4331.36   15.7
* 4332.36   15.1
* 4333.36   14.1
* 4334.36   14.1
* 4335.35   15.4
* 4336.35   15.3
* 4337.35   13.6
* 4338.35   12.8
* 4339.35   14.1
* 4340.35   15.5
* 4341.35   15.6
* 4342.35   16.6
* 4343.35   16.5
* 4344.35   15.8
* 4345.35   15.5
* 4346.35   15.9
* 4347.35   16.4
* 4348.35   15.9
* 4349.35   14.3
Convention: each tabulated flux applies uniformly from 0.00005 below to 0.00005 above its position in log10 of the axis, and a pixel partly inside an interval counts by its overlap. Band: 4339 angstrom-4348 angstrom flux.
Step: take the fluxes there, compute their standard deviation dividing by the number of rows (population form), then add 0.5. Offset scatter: 1.21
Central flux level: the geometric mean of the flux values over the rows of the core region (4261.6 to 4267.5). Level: 14.6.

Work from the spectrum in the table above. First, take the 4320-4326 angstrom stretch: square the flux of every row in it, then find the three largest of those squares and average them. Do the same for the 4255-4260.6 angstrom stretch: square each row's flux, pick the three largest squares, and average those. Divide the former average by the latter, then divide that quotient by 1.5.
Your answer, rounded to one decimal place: 0.7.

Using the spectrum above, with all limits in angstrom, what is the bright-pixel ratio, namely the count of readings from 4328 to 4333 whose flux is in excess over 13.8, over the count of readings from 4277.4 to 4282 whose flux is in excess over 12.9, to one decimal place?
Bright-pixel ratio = 5.0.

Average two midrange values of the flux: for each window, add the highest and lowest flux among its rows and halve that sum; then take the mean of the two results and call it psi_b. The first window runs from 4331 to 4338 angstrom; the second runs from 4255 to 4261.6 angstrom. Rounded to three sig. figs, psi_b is 14.3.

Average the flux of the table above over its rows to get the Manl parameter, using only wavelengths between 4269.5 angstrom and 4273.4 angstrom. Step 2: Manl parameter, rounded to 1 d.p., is 13.0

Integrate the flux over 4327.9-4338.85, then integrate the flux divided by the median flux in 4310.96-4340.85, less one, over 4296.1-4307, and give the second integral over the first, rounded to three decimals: -0.015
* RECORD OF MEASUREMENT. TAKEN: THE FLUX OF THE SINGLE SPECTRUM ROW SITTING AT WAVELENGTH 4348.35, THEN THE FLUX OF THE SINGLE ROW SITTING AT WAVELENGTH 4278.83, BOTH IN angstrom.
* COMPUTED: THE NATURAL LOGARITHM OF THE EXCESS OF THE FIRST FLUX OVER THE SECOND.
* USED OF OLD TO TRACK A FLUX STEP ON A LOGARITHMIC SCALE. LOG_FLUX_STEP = 1.63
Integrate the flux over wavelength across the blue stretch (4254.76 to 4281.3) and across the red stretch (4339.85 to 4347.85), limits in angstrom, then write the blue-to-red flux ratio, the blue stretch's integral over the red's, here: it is 2.9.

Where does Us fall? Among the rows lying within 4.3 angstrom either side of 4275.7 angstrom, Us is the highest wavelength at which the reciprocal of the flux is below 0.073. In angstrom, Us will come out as 4274.89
